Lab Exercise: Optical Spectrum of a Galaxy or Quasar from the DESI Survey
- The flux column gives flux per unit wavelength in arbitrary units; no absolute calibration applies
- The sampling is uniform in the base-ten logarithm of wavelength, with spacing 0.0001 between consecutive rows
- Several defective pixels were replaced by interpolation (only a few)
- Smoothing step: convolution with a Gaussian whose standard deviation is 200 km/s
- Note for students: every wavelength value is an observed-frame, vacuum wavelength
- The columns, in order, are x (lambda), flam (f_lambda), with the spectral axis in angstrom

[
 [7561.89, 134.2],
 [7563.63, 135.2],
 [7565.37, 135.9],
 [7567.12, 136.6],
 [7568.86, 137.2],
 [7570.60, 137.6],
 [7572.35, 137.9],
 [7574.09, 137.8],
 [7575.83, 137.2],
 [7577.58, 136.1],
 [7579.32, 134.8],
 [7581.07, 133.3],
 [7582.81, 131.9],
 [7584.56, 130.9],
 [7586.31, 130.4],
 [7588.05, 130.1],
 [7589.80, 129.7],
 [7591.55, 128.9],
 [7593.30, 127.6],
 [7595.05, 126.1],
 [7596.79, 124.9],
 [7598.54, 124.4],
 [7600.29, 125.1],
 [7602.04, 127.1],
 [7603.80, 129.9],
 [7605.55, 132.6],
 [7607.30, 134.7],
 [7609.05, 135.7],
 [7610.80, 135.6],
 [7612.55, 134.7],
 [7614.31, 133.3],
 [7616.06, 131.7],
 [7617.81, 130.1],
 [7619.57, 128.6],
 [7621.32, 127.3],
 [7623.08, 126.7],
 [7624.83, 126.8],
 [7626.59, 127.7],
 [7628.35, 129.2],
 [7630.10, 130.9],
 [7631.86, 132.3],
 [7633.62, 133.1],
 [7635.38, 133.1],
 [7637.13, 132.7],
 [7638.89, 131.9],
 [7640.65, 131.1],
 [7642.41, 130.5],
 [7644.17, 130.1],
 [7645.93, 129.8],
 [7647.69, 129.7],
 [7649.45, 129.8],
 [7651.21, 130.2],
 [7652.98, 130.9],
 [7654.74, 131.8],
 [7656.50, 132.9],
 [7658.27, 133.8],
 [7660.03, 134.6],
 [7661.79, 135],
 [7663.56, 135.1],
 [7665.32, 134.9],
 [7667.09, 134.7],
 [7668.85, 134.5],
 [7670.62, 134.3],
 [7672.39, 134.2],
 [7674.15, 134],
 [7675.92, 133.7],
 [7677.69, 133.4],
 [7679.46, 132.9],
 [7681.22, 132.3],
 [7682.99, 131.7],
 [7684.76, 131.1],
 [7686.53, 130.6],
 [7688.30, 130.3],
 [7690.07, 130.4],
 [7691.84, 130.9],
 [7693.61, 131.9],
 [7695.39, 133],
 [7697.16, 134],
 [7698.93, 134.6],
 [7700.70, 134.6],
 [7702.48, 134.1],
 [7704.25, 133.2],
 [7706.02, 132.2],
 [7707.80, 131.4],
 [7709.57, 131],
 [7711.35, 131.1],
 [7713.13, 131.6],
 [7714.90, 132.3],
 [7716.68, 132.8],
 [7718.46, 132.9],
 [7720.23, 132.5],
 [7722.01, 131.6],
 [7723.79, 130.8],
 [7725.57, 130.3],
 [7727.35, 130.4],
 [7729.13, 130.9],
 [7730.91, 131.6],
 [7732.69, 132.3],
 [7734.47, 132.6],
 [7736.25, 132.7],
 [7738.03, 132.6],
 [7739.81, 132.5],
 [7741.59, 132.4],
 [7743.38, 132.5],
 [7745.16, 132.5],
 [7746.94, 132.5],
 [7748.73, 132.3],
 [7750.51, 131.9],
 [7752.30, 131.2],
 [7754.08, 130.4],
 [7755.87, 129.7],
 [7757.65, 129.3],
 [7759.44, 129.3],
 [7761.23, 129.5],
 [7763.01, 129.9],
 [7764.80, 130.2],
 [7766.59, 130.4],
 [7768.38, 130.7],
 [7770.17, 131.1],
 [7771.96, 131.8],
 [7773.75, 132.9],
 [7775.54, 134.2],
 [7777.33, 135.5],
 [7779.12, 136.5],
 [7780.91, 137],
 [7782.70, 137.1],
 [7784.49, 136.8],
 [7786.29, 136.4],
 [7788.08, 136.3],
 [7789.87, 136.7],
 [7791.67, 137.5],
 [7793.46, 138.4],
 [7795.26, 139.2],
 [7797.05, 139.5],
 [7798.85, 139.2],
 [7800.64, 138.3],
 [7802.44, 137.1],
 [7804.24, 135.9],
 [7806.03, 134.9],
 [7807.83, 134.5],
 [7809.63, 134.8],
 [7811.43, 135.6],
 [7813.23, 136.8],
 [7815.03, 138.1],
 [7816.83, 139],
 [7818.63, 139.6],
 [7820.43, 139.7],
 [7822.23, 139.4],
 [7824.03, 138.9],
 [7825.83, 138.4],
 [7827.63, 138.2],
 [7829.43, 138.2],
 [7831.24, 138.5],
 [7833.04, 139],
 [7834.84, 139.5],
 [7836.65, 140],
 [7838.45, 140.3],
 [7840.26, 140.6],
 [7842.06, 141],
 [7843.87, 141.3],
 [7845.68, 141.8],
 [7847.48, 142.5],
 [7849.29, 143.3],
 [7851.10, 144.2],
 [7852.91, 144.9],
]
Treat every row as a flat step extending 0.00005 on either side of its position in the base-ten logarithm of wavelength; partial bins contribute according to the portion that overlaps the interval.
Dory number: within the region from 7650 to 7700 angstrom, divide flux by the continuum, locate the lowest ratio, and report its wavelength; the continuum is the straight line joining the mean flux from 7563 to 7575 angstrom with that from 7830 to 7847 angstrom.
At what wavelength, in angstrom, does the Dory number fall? 7688.30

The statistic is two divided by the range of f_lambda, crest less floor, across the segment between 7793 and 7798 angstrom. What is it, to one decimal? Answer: 1.8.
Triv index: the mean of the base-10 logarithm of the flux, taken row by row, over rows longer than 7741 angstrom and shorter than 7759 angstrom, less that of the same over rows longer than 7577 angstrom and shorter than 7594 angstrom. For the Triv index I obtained 0.000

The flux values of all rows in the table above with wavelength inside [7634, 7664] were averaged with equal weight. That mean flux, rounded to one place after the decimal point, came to 131.9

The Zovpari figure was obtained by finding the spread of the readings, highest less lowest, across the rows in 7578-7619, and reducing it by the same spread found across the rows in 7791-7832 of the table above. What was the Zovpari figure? 6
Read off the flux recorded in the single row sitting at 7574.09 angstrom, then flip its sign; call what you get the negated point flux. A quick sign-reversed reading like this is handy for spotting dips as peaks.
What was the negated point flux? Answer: -138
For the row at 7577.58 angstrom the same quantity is -136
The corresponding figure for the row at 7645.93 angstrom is -130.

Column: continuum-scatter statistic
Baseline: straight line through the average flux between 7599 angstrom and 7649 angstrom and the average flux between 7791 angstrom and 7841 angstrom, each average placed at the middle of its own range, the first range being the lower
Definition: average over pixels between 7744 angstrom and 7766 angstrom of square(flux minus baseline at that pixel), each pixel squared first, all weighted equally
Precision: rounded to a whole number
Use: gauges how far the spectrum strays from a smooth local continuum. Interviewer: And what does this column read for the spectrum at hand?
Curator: 28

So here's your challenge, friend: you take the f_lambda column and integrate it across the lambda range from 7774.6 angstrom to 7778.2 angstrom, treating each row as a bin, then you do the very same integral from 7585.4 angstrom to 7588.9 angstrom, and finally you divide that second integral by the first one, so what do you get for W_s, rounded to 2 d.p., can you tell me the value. 0.94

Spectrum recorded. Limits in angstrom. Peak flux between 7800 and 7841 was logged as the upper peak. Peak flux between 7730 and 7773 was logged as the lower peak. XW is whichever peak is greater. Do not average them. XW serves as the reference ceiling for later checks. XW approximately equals 141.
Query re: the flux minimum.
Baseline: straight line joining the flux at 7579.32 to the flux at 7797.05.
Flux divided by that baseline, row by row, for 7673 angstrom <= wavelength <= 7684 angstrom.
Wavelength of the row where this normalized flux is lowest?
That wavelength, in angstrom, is 7682.99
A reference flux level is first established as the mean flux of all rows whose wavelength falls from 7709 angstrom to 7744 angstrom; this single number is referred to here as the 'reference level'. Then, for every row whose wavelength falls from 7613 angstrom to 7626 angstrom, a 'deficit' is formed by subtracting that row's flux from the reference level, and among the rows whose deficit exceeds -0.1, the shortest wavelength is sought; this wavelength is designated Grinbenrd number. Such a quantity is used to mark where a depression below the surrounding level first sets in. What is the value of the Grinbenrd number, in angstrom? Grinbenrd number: 7616.06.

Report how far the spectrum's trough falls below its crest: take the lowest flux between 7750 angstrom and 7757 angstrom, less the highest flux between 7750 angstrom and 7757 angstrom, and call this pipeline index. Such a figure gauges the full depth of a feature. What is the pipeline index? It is -2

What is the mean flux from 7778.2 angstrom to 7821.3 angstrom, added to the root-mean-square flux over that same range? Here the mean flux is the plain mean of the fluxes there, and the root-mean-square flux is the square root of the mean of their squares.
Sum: 275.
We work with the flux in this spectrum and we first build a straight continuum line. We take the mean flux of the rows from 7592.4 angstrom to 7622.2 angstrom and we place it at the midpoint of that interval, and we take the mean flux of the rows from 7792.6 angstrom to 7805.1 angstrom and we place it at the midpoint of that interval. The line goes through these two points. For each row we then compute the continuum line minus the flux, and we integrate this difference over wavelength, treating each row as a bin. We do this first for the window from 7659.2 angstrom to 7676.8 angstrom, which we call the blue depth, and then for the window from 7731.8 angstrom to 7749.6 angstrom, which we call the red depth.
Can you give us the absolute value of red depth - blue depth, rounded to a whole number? 91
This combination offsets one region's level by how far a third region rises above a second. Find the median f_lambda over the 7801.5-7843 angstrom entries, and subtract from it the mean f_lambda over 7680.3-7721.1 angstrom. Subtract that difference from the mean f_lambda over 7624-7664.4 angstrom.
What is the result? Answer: 125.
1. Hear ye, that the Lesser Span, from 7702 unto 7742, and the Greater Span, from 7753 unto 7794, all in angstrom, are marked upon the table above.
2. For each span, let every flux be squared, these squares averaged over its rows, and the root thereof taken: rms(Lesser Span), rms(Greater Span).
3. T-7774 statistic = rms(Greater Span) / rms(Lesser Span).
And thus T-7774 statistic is 1.01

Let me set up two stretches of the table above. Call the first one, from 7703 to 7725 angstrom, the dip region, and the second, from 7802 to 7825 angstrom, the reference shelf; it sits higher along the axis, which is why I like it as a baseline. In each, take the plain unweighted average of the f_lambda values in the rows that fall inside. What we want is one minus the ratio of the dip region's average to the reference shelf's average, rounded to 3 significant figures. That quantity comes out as 0.0386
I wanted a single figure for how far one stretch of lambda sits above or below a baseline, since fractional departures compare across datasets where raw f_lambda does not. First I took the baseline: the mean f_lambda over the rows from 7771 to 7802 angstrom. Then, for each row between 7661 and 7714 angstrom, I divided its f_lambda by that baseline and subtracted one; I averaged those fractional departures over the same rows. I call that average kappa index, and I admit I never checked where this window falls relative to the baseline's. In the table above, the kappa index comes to -0.028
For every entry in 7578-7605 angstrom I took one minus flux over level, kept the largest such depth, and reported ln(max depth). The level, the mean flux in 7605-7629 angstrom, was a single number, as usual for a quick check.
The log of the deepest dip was -3.0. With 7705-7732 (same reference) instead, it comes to -5.2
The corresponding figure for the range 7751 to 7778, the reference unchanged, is -4.3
